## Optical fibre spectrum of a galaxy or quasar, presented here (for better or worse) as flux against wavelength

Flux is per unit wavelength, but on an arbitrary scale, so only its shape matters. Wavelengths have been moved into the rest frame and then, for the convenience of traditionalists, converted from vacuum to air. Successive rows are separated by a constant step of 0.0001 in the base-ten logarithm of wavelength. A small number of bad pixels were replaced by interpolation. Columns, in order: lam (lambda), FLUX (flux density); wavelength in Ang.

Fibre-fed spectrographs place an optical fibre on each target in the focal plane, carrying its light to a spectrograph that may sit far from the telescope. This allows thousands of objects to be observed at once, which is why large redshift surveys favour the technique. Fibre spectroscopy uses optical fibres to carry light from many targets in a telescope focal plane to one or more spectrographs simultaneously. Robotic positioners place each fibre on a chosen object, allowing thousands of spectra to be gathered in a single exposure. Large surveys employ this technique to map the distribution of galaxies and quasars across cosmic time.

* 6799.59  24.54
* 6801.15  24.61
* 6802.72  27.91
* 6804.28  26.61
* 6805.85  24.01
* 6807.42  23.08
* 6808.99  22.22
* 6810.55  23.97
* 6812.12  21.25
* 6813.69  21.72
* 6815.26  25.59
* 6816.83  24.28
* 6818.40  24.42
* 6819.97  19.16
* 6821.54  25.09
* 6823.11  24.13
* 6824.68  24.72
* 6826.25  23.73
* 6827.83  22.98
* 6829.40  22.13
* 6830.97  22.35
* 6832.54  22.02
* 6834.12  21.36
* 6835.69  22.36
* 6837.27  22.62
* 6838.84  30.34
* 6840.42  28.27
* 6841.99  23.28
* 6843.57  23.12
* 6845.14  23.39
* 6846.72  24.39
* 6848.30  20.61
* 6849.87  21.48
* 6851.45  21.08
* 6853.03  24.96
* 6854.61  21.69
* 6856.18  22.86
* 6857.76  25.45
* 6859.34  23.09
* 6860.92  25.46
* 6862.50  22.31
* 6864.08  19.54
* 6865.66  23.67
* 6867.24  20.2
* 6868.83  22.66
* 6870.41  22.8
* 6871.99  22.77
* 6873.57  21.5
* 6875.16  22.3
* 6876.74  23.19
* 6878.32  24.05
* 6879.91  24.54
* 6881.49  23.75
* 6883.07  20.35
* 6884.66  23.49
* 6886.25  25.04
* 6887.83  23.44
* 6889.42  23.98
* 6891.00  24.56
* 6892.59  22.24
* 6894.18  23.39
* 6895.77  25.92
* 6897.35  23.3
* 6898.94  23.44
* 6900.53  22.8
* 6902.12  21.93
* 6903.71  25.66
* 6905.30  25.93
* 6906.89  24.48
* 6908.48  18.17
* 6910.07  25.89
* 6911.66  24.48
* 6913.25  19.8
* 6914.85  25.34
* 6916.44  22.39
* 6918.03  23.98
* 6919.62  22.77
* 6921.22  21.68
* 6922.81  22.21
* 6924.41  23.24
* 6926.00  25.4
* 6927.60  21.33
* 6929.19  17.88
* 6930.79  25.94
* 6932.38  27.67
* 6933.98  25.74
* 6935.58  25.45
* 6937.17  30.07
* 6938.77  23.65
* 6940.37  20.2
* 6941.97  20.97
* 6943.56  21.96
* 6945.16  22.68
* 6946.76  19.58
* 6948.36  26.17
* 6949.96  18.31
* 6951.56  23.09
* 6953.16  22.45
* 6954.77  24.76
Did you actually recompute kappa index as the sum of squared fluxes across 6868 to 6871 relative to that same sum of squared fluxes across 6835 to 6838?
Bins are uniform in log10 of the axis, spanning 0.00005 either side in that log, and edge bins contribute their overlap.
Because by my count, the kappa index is 1.02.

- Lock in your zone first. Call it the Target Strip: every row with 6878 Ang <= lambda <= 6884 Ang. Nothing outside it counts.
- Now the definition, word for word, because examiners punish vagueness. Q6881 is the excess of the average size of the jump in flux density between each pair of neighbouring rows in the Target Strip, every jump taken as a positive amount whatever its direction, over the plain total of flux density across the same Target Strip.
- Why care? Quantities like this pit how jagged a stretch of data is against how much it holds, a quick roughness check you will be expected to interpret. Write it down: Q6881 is -91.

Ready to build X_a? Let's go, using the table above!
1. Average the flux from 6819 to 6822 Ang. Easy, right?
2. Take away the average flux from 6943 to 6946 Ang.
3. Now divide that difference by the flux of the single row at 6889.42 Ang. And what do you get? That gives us -0.01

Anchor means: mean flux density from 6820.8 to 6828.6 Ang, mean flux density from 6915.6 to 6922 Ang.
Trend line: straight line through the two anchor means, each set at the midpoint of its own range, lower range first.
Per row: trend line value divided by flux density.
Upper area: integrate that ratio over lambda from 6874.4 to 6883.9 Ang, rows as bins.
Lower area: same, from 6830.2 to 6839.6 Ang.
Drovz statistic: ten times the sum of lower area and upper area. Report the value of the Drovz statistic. 194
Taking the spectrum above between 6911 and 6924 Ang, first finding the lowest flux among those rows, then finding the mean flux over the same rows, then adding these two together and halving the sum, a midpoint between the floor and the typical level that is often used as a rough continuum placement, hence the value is 21.3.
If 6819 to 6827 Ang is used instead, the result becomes 21.3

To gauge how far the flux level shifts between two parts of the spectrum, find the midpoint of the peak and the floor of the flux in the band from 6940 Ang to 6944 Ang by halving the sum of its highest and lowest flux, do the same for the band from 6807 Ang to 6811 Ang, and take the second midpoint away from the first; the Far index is -2.0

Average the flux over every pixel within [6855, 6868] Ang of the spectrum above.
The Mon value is 22.8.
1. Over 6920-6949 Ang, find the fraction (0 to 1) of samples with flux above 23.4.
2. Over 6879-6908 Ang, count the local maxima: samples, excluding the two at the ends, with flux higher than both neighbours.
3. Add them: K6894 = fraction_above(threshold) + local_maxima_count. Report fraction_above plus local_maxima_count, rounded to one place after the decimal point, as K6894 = 5.4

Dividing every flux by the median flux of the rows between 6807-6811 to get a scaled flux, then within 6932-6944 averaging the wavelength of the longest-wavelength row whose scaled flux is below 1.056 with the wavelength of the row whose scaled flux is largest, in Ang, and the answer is 6940.4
